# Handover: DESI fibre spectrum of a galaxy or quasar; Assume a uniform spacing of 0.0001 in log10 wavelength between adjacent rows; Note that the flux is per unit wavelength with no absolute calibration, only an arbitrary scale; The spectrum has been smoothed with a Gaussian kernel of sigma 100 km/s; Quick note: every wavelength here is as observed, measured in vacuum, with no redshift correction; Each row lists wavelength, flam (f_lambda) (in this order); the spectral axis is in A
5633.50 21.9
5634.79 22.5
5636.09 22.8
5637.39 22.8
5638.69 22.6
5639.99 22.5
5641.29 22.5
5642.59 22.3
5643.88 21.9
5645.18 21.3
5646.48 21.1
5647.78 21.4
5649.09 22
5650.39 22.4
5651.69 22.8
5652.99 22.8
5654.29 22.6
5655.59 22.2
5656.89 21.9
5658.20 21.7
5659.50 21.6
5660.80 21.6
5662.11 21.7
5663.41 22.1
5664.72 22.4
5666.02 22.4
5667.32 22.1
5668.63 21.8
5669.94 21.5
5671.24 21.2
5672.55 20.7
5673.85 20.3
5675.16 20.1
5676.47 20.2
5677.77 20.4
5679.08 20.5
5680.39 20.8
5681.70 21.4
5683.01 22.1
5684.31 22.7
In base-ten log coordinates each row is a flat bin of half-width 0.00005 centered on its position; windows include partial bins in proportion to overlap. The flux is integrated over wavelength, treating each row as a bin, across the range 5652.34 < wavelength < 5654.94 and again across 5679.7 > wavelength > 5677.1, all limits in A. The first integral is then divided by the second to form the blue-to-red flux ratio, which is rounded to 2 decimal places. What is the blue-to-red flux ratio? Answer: 1.11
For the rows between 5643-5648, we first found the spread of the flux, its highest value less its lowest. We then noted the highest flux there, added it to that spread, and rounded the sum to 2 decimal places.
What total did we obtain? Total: 22.70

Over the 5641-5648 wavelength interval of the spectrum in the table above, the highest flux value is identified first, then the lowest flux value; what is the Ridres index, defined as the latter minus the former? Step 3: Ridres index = -1.4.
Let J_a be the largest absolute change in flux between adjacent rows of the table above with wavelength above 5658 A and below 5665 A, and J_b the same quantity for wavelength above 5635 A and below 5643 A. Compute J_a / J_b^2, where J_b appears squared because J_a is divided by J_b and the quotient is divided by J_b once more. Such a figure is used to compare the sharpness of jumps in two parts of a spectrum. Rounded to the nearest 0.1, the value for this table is 10.0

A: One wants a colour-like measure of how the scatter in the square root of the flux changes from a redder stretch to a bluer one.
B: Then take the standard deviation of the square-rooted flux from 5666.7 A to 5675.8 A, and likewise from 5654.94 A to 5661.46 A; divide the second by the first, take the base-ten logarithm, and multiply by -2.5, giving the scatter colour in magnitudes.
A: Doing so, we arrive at 1.2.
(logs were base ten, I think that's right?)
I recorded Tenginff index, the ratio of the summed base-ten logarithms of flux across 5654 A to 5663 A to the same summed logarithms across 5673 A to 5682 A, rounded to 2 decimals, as 1.02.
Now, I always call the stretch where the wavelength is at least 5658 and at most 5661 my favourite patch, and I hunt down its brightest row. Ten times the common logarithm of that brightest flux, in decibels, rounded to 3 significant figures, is 13.4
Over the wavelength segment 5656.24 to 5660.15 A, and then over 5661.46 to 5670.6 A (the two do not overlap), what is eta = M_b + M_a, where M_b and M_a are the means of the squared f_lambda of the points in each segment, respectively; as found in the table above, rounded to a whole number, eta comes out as 956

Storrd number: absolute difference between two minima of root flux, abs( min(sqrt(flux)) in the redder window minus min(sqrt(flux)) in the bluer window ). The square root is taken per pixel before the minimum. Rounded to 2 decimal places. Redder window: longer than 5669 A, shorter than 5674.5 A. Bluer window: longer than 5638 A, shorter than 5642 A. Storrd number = 0.24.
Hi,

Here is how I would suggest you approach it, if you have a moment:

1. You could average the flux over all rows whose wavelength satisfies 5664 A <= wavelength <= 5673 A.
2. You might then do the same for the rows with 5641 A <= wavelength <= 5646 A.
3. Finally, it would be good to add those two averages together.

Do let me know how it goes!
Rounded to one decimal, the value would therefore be 43.7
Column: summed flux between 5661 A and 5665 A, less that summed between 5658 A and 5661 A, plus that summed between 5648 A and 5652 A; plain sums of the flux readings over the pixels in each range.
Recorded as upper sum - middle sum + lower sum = 68.5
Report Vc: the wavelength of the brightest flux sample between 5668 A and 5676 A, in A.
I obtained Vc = 5668.63 A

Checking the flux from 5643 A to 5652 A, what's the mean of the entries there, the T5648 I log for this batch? 21.8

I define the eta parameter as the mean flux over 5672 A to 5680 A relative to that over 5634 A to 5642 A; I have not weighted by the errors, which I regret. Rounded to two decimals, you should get 0.90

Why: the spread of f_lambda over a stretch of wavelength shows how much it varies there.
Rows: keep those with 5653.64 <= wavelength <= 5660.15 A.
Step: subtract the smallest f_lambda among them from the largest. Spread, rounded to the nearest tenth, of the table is 1.0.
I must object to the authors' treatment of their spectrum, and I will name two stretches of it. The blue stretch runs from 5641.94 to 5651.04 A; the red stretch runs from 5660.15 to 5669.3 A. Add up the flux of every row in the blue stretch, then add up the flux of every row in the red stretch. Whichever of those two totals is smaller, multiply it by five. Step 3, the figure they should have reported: 762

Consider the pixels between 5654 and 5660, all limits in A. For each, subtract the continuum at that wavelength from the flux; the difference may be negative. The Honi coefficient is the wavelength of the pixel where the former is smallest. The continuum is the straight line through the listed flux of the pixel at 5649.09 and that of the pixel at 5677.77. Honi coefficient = 5659.50 A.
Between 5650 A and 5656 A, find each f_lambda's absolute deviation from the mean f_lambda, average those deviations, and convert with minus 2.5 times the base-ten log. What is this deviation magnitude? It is 1.7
